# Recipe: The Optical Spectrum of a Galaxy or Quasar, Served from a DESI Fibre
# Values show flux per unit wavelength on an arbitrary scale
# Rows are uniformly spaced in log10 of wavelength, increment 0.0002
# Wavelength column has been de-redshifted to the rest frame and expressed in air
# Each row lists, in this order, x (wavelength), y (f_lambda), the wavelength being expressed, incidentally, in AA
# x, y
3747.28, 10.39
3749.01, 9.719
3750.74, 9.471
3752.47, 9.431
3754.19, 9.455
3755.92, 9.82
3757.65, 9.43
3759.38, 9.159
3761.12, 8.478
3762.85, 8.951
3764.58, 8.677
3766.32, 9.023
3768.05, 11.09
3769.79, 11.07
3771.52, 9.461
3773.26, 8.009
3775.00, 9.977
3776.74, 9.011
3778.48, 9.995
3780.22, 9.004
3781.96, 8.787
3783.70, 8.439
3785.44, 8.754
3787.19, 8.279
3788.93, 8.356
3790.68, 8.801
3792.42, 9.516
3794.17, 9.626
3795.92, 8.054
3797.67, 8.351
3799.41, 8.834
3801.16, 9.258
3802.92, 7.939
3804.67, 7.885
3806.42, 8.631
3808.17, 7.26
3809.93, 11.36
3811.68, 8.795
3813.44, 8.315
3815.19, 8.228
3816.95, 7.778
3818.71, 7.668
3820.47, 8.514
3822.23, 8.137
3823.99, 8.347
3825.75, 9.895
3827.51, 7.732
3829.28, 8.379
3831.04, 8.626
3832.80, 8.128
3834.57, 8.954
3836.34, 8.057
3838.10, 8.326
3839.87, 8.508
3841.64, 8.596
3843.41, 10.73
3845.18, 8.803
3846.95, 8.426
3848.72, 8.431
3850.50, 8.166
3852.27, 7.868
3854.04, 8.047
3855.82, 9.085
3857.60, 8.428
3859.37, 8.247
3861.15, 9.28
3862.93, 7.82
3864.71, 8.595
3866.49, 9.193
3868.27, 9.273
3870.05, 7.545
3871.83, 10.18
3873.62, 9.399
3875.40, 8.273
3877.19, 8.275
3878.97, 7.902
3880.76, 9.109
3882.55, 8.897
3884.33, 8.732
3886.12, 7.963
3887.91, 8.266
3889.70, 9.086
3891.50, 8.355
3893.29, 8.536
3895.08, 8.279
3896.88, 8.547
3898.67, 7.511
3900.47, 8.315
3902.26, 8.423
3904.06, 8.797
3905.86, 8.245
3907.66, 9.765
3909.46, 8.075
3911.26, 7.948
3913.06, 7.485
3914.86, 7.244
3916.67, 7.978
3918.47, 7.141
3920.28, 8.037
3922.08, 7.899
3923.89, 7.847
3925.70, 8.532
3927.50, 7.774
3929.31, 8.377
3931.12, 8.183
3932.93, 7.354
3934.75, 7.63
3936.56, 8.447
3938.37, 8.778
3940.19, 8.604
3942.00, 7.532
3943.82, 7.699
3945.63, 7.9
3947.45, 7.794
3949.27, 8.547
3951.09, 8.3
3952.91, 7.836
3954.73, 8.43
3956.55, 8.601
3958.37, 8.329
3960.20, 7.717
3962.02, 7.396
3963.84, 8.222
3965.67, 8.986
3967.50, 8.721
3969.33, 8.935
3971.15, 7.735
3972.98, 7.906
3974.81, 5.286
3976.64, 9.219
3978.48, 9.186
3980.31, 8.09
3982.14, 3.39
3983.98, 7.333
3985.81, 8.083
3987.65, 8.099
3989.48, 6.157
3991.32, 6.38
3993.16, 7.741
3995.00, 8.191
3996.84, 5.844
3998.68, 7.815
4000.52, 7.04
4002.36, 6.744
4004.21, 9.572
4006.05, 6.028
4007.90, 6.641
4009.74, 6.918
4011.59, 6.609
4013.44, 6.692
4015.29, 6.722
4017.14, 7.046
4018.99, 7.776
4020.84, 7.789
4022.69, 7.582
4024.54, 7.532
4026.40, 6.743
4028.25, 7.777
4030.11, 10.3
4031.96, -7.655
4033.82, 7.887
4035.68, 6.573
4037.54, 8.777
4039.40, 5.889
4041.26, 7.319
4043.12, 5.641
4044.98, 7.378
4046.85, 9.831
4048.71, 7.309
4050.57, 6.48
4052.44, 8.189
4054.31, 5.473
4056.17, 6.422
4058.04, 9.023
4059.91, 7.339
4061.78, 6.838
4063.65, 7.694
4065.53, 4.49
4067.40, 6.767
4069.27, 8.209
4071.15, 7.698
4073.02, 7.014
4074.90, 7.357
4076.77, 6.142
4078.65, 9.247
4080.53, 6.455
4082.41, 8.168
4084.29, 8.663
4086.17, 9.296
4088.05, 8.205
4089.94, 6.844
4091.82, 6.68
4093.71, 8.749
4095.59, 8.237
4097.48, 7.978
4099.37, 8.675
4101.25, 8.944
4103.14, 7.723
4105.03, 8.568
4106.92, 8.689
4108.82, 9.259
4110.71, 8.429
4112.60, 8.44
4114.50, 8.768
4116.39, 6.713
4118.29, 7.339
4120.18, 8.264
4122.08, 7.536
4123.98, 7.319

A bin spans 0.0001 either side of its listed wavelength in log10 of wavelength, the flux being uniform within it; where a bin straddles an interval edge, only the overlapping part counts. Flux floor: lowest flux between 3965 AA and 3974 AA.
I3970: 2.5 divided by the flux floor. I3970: 0.32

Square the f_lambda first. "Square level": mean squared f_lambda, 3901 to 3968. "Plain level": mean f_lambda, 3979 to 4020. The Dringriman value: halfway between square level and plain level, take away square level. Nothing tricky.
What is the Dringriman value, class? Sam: -29.6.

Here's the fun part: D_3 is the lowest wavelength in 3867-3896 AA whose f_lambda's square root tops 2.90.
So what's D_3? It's 3868.27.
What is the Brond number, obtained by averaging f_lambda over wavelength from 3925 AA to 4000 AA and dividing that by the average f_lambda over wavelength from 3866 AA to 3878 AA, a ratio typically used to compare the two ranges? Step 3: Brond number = 0.88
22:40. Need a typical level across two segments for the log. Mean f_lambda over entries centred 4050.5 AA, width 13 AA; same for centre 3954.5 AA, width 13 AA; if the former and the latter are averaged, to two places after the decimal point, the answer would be 7.77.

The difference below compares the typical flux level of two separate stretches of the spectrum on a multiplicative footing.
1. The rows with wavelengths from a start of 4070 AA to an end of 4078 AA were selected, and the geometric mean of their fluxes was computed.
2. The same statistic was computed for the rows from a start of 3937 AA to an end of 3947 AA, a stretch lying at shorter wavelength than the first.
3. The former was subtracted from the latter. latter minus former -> 1.06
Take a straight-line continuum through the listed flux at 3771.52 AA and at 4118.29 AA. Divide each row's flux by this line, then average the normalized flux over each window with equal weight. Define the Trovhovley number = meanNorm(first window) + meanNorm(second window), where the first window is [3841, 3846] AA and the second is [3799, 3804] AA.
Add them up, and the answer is 1.97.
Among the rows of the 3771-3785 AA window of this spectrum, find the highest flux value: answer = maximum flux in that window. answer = 9.995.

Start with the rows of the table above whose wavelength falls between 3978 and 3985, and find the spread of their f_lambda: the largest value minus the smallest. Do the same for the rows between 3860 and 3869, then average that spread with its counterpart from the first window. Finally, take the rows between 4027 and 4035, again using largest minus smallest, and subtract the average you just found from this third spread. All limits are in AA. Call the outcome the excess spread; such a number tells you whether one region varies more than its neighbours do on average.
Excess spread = 14.3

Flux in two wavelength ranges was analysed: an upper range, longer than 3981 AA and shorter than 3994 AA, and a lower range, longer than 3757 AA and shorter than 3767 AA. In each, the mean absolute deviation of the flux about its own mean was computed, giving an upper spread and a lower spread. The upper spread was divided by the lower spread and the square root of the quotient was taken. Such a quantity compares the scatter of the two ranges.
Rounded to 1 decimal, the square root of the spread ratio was 2.2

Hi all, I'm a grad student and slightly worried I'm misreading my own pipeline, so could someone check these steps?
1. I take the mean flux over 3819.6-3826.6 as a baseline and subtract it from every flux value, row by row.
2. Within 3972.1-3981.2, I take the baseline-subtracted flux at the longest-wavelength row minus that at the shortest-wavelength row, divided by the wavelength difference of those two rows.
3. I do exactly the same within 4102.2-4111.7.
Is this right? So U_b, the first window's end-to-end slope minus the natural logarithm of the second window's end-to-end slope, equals 2.40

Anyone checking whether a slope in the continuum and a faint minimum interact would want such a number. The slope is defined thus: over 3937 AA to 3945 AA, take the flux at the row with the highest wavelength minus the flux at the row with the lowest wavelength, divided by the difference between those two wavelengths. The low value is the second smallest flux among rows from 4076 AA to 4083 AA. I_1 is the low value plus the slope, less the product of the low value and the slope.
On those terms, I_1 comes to 7.5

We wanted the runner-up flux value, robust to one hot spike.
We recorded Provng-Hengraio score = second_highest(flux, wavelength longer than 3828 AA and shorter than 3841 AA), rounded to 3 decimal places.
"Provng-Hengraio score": 8.626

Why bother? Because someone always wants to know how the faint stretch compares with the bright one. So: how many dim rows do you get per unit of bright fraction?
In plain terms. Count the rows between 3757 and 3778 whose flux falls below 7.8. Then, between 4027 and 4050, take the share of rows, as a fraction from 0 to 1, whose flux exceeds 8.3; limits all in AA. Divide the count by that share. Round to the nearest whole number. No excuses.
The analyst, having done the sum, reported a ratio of 0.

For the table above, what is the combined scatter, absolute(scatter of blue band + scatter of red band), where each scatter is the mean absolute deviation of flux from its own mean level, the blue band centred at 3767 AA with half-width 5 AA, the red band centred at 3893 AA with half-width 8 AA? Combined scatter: 1.2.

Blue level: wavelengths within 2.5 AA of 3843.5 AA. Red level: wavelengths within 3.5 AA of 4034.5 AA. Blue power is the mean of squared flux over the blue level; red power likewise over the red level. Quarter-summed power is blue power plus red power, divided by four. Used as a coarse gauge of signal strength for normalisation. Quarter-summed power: 37.3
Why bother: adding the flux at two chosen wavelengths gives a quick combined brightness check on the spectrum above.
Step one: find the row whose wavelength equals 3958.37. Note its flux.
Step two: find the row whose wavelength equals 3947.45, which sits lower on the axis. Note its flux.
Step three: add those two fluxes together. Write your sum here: 16.1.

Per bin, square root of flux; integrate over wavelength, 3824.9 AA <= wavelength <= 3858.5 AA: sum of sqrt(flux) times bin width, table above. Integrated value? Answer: 98.4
